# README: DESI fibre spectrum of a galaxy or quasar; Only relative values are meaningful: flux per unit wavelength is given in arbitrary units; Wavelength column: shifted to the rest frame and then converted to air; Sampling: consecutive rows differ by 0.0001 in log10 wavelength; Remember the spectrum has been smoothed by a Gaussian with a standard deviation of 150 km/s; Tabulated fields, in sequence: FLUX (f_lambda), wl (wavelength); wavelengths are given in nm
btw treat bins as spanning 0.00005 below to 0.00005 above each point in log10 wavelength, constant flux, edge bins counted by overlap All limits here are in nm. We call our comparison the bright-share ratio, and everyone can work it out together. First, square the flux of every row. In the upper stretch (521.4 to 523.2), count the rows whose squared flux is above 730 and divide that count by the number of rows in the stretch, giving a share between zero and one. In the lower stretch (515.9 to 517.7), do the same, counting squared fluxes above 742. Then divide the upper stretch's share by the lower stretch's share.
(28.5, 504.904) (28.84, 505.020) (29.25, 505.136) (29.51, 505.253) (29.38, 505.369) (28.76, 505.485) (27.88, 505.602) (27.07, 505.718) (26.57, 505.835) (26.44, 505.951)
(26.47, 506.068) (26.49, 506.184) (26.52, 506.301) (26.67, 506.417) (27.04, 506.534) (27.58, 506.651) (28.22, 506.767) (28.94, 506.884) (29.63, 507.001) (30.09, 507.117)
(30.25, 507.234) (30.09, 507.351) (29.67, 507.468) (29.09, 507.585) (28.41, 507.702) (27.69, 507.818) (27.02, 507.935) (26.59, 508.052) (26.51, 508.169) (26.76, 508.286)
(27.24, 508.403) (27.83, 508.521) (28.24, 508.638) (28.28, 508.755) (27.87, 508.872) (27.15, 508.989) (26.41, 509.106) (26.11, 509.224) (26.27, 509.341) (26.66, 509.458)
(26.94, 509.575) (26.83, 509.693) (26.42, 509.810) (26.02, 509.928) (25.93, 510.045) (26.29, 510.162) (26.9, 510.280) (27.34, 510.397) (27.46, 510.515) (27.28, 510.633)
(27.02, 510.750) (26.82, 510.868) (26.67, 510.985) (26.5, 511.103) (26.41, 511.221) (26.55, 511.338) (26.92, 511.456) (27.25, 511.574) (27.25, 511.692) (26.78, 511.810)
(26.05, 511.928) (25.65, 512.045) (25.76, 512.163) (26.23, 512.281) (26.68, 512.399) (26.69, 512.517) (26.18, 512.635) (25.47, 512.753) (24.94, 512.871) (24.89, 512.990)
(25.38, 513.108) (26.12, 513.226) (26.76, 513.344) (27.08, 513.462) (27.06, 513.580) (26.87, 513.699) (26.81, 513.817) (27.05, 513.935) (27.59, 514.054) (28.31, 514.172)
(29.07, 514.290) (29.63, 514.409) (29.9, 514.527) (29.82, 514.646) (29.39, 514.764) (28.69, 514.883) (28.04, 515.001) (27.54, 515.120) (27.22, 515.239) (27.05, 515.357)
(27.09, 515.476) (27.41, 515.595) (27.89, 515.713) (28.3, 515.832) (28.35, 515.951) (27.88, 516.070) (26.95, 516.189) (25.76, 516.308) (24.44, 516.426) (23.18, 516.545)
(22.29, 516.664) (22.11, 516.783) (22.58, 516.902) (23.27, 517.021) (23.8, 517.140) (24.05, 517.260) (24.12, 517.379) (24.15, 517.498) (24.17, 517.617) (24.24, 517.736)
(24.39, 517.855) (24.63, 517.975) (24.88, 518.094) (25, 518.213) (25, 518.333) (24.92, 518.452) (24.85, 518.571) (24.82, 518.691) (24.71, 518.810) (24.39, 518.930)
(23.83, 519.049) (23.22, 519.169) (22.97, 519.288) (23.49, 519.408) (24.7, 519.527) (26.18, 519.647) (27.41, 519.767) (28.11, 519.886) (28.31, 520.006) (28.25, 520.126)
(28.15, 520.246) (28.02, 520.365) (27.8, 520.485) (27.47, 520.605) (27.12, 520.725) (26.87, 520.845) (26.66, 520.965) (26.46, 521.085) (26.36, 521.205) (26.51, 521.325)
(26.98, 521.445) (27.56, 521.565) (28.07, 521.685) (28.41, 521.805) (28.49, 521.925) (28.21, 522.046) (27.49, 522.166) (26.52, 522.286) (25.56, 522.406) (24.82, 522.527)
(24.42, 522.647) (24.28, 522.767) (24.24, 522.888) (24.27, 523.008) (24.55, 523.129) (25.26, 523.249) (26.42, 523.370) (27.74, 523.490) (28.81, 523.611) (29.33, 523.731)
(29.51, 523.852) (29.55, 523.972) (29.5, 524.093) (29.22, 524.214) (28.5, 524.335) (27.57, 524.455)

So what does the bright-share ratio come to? 3.0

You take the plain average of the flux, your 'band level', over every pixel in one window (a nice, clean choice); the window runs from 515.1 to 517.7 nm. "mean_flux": 25.4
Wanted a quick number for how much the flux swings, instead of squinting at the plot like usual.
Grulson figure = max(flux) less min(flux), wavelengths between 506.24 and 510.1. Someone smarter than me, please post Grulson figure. 4.3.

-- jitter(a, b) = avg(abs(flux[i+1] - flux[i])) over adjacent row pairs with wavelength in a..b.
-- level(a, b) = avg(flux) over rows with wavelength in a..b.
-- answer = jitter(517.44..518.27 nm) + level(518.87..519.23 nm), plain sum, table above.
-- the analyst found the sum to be 24.0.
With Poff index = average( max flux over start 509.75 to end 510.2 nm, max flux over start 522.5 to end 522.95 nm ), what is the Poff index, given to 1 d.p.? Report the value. 25.6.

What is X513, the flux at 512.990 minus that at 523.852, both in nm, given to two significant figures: -4.6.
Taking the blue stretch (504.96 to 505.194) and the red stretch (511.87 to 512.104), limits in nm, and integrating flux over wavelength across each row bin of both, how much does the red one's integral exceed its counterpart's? -0.7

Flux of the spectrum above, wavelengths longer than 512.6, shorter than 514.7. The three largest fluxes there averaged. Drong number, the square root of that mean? 5.46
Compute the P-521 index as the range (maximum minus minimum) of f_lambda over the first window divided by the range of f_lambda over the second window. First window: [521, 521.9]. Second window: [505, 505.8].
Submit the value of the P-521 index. 0.8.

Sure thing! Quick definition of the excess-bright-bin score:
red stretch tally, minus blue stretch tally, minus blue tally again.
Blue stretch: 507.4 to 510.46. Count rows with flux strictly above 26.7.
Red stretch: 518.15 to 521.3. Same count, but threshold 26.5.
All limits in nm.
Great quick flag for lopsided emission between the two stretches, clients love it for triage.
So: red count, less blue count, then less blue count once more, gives -21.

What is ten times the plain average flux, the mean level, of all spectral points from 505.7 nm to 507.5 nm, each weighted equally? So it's 280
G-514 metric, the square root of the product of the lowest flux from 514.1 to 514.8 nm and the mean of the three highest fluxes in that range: 29.0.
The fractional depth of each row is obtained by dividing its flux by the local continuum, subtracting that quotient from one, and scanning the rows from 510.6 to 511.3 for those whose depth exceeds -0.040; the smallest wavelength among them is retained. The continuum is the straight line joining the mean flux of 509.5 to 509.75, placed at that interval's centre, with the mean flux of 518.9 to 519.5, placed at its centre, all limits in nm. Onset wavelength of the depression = 510.633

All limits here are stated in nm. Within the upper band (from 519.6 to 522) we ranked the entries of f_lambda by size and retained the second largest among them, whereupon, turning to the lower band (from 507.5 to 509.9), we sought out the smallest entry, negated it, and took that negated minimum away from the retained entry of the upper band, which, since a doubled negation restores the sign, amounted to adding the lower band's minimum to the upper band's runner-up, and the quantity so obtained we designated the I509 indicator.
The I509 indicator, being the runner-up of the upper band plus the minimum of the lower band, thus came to 54.5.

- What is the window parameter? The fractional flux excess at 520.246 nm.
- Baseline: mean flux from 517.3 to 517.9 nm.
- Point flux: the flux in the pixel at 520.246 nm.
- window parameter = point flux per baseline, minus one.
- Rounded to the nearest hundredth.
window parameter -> 0.16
